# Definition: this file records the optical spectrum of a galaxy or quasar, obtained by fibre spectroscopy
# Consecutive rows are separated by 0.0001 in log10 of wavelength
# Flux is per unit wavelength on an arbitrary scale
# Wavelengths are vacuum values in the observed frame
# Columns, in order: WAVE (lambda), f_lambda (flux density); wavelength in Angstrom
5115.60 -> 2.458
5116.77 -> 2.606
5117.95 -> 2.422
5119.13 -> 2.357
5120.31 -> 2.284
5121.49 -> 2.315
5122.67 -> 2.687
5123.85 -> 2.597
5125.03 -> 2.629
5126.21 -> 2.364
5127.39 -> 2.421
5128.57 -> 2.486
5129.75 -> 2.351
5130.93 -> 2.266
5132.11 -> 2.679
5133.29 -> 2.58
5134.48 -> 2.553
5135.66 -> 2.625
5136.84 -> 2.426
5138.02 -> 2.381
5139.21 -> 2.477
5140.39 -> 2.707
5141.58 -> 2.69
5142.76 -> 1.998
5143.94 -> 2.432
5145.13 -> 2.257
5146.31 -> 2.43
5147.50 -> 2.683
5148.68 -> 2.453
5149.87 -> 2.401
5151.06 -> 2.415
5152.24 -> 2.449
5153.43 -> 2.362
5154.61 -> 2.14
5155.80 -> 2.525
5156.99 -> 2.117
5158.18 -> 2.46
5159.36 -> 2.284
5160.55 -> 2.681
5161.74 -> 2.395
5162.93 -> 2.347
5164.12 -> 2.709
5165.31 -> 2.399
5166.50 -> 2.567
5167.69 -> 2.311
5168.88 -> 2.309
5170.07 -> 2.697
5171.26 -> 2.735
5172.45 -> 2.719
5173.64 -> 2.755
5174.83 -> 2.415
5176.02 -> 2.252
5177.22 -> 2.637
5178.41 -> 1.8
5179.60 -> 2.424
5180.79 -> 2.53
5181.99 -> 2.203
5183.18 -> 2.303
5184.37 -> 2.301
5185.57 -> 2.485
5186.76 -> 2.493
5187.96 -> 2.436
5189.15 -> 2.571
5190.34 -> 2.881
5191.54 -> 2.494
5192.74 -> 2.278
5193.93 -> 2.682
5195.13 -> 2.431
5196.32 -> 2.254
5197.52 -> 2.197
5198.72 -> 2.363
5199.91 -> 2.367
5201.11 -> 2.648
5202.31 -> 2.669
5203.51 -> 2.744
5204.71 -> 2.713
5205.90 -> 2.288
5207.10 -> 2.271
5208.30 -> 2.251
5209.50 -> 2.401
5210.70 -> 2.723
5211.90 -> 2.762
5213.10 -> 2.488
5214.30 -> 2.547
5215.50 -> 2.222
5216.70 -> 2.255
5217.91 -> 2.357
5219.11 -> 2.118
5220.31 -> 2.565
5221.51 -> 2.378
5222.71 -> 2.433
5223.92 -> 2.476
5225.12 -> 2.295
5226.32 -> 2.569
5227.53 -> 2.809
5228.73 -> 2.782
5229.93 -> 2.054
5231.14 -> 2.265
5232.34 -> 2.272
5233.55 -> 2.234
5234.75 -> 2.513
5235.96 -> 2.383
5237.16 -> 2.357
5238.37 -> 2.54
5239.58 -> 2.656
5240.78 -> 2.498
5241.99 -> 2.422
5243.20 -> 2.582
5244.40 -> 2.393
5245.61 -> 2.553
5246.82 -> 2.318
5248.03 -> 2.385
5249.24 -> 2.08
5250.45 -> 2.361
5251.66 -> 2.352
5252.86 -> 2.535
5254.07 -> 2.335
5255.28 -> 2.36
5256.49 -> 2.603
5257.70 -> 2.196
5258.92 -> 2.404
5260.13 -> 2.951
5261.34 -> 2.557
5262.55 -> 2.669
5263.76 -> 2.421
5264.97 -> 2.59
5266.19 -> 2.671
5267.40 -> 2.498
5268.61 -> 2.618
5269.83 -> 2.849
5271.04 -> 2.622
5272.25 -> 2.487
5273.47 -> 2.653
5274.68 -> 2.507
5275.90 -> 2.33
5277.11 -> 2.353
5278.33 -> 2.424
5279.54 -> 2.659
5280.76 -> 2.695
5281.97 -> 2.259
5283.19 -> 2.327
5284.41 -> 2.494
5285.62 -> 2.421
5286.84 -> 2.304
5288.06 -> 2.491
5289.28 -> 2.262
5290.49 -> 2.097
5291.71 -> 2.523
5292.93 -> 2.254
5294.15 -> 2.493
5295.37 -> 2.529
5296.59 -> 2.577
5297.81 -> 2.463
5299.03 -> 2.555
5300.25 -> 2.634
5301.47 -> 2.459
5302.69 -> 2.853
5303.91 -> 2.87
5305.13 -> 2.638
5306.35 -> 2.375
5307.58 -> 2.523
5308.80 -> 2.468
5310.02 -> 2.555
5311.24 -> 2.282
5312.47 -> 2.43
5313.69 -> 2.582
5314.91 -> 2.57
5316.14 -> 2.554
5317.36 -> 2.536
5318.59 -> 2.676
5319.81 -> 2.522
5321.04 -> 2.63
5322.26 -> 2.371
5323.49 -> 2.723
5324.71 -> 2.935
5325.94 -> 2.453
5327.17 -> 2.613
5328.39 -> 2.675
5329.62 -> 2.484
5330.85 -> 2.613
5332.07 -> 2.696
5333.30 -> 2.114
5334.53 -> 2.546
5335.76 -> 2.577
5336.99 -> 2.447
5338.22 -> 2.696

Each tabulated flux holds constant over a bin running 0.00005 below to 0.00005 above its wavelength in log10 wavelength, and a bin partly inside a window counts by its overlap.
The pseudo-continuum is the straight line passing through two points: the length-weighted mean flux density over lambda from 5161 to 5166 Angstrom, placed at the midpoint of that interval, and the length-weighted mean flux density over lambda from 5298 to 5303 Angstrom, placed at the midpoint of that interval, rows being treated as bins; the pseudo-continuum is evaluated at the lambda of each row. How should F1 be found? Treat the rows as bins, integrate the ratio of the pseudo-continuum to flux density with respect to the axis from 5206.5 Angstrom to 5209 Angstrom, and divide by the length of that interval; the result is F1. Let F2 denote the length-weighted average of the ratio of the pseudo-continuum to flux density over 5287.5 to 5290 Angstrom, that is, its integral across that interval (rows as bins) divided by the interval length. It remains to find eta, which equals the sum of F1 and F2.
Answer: 2.21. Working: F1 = 1.11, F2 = 1.10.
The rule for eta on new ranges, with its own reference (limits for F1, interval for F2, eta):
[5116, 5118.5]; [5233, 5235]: 2.05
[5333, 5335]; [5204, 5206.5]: 2.14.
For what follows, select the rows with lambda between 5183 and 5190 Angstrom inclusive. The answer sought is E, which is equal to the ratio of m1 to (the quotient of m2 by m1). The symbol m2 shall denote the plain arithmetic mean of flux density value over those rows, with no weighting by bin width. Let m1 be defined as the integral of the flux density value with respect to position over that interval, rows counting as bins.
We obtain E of 122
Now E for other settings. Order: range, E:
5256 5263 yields 125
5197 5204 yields 122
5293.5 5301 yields 143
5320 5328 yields 167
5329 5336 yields 122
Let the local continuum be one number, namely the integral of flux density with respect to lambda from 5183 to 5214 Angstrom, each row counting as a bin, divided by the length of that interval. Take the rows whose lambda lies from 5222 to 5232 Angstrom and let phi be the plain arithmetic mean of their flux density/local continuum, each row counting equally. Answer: 0.99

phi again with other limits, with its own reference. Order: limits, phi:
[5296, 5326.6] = 1.03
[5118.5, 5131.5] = 0.98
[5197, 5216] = 1.00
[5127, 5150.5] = 0.99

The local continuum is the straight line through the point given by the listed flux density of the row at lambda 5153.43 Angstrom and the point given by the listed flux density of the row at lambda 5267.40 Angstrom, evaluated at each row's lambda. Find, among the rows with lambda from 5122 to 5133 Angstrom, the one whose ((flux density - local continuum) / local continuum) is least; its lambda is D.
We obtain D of 5130.93 Angstrom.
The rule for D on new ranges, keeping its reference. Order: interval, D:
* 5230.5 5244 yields 5233.55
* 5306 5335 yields 5333.30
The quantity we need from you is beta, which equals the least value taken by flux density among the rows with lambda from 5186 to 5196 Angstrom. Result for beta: 2.278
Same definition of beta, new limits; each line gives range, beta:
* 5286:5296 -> 2.097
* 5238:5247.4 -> 2.318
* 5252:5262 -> 2.196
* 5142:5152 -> 1.998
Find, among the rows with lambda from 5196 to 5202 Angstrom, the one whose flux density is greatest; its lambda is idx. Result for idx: 5201.11 Angstrom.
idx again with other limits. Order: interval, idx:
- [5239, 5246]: 5239.58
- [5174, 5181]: 5177.22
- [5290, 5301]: 5300.25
